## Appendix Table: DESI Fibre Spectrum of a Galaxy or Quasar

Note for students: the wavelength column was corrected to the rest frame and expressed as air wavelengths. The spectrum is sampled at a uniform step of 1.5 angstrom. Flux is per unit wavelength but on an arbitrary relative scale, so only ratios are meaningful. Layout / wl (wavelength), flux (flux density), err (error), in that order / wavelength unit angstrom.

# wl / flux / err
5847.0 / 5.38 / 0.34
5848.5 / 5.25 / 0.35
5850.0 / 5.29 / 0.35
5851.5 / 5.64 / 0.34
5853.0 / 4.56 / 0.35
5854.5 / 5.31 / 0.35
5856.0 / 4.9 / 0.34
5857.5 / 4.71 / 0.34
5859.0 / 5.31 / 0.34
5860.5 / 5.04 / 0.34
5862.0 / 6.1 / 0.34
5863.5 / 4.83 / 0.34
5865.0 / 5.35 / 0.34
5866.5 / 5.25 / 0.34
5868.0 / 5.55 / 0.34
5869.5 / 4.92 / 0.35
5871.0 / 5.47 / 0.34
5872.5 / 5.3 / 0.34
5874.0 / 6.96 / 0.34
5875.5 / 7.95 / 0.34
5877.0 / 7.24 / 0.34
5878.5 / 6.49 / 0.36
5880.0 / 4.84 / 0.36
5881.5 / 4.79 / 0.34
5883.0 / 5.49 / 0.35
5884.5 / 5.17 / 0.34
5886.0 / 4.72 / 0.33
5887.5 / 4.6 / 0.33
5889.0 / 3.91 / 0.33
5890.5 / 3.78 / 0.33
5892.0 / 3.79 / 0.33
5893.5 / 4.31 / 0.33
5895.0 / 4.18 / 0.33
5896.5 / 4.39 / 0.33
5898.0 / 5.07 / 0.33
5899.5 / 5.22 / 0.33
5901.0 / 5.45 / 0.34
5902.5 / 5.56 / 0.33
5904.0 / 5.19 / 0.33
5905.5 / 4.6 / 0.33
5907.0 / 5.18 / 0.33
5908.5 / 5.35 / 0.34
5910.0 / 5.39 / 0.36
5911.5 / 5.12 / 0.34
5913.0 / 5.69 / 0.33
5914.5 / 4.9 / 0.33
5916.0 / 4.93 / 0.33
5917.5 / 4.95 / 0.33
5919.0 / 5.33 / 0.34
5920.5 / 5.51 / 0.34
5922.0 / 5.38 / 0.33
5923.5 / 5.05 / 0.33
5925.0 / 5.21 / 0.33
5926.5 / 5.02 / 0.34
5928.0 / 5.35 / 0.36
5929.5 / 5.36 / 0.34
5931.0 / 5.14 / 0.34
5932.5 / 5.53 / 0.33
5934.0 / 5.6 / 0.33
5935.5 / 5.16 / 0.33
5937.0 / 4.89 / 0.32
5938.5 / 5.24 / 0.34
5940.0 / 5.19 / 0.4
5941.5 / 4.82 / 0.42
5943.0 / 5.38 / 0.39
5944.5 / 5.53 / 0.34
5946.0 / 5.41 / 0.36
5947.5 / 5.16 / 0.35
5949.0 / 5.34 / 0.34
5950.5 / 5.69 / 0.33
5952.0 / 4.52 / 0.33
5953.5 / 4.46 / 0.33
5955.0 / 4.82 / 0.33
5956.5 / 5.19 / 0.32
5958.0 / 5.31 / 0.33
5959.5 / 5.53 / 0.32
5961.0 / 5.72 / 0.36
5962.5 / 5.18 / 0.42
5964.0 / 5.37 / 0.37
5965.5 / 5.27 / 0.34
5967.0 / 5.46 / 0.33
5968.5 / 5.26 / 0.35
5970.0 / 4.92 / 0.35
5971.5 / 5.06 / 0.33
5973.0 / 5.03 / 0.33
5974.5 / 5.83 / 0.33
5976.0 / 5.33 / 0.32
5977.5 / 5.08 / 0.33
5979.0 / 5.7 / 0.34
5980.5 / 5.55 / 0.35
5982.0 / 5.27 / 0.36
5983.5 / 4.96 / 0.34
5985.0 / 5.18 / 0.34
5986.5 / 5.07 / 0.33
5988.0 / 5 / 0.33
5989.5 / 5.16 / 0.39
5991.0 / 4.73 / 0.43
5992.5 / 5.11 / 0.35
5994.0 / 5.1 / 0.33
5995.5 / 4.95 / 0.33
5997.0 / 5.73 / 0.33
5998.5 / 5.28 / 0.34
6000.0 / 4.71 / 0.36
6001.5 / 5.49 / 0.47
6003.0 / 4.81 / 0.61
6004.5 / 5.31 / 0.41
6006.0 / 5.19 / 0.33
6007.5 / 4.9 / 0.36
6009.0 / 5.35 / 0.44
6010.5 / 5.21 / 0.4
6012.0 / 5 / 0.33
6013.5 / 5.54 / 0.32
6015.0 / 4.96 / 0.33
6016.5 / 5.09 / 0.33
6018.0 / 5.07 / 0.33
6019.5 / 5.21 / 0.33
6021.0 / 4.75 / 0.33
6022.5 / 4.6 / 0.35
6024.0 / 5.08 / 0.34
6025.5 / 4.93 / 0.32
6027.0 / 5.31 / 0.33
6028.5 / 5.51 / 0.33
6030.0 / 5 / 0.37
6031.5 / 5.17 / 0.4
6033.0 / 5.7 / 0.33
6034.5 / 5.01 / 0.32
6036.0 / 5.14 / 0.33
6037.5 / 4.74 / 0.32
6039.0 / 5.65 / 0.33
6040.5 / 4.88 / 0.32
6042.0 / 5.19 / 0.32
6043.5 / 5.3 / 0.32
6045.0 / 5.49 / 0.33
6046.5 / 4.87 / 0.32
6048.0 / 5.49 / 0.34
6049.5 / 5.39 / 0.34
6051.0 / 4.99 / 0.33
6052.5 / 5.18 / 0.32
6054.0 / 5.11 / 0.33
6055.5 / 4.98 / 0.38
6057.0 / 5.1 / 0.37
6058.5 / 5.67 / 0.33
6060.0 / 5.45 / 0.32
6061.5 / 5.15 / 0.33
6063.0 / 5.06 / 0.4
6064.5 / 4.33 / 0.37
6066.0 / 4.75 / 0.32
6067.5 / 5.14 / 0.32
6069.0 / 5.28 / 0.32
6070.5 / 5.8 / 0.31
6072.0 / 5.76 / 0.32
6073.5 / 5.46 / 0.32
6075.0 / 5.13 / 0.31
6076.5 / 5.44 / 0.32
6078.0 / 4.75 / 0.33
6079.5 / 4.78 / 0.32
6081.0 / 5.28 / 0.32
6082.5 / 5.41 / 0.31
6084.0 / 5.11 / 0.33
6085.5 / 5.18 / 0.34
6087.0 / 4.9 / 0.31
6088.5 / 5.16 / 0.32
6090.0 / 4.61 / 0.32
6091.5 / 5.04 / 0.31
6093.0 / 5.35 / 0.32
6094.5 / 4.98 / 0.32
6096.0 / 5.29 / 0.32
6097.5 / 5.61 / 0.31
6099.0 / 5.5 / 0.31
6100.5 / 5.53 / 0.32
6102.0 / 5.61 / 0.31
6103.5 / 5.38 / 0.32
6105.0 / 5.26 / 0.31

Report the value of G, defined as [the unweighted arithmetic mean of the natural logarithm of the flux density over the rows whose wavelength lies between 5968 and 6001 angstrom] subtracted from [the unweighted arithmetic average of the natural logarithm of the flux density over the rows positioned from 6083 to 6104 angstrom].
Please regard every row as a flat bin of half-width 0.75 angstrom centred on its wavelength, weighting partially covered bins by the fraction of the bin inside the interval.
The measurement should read 0.010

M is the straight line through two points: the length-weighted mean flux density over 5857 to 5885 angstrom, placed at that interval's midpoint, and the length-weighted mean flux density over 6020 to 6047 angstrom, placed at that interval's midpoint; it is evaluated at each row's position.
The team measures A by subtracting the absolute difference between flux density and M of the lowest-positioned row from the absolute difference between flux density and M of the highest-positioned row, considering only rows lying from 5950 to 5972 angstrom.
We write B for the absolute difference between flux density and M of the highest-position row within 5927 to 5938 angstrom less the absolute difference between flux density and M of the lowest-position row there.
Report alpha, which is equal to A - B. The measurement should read -0.5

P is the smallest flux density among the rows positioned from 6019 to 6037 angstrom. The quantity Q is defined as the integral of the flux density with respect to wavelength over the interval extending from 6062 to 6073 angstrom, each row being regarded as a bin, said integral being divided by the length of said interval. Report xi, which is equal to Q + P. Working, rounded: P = 4.6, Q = 5.17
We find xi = 9.8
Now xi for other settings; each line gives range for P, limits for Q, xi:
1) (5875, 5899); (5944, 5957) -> 8.9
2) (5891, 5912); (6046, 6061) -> 9.0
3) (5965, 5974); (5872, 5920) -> 10.1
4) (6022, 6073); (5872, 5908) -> 9.5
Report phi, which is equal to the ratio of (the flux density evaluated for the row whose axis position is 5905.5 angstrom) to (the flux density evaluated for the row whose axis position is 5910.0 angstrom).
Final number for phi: 0.85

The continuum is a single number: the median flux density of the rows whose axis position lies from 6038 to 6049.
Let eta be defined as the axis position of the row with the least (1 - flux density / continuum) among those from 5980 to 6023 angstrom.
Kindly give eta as 5997.0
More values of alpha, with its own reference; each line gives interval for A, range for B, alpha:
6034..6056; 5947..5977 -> 0.2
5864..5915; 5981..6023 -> -0.2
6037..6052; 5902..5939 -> -0.4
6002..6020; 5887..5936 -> 0.3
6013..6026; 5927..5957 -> -0.2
